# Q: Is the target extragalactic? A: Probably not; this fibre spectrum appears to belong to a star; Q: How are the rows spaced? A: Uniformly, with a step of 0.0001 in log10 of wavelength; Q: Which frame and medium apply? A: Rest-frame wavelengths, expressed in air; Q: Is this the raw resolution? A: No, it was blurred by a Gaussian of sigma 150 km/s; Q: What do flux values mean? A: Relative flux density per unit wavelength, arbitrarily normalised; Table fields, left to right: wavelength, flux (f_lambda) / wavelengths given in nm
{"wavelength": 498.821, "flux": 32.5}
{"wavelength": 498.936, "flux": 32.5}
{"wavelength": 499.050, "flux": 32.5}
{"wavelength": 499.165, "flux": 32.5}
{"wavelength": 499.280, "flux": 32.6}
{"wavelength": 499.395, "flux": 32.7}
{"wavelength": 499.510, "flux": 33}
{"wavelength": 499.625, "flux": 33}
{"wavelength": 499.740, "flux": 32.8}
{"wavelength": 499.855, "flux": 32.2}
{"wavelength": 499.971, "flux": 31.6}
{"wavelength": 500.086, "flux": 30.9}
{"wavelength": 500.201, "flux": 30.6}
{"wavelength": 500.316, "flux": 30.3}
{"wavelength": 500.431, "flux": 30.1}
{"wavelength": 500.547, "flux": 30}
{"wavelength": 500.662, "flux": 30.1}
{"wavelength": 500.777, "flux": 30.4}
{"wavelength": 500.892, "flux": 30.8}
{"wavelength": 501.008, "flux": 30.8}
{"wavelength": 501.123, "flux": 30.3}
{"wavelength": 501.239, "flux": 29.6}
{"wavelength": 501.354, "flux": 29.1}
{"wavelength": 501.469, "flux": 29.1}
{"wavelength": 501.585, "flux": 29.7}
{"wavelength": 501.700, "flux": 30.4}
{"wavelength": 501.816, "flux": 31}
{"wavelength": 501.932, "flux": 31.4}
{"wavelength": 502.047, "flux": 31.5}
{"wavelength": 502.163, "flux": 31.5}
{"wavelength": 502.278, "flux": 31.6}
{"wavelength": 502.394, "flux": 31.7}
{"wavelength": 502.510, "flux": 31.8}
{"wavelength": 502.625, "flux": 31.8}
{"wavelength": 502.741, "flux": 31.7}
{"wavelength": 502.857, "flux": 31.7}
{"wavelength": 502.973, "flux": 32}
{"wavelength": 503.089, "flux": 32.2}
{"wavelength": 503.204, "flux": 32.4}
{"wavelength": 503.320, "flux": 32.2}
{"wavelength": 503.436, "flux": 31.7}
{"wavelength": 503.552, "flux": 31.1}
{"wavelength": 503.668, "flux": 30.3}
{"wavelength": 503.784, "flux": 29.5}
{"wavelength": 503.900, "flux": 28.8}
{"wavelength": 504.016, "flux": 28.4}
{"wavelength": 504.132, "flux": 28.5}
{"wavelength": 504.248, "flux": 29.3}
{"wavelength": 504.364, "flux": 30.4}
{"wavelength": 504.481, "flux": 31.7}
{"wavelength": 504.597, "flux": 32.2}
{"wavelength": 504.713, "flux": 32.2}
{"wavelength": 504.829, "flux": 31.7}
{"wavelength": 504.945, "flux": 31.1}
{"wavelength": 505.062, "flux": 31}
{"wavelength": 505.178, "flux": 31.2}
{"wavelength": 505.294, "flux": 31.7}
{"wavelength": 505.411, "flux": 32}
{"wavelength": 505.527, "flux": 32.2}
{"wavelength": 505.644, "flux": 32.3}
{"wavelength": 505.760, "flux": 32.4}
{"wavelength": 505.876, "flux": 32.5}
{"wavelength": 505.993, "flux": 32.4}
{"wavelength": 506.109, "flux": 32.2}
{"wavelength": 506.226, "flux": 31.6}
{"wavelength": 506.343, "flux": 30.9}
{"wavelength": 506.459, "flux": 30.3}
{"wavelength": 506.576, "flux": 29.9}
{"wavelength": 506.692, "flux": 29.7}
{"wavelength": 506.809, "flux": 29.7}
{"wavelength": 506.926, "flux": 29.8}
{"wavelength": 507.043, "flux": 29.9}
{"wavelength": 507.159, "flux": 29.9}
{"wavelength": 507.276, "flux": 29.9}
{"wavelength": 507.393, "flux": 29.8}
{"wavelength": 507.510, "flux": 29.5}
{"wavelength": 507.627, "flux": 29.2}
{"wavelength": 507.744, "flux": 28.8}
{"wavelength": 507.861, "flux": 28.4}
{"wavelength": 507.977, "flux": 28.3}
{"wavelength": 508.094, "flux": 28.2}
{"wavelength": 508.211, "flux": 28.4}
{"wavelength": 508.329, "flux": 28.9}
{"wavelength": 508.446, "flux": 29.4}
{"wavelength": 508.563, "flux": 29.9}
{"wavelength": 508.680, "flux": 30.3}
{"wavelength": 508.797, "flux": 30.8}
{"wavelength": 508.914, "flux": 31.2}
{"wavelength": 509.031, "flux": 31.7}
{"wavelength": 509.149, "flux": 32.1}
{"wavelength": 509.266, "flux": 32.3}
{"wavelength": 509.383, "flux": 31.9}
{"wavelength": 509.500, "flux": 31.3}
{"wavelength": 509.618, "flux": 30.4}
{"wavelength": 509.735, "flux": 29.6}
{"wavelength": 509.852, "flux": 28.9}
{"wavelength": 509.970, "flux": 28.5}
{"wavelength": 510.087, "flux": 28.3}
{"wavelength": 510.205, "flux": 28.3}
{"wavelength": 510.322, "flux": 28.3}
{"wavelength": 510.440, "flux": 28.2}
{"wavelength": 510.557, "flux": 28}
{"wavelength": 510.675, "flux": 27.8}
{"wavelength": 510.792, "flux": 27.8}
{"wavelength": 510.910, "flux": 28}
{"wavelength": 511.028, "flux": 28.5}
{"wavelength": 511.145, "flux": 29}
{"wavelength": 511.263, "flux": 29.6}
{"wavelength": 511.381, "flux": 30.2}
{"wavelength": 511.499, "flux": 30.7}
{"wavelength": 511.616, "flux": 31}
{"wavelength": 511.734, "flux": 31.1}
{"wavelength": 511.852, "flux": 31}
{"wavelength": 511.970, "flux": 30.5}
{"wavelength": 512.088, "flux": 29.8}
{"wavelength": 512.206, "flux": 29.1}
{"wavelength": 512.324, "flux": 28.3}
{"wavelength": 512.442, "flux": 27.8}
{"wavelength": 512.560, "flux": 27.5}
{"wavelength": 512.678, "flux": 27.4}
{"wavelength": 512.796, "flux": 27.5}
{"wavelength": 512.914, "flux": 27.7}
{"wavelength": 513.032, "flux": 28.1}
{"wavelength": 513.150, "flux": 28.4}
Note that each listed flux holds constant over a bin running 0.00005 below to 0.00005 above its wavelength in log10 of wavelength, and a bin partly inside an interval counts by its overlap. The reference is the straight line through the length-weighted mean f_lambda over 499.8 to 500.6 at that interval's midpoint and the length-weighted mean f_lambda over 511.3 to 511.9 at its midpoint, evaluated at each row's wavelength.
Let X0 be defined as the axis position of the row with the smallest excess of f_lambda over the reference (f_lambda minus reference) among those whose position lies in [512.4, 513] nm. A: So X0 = 512.678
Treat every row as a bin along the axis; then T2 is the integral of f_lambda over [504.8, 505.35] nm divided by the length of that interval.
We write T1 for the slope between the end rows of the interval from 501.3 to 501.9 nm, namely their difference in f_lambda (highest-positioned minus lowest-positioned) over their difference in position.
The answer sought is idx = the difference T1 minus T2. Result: -27.2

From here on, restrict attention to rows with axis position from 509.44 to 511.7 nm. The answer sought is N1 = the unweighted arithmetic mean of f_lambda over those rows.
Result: 29.1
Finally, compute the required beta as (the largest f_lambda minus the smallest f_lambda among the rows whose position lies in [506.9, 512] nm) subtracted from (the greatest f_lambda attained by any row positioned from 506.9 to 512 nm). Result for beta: 27.8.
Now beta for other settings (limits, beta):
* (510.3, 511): 27.8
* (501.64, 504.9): 28.4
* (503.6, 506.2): 28.4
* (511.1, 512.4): 28.3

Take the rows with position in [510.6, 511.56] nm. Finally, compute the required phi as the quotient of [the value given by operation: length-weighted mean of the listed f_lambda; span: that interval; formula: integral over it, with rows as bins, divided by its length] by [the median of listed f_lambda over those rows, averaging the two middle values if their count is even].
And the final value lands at 1.01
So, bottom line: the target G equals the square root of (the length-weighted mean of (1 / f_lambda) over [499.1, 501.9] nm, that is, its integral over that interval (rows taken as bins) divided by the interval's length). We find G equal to 0.180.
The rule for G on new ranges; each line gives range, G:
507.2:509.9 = 0.183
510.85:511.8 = 0.183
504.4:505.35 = 0.178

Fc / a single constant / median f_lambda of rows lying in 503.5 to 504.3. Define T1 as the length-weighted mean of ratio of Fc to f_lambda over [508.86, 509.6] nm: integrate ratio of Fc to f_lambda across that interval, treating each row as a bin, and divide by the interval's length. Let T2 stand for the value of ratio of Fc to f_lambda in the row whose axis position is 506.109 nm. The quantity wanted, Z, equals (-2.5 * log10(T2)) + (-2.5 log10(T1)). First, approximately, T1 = 0.92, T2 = 0.91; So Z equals 0.188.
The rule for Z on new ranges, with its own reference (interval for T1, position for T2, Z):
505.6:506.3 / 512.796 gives 0.034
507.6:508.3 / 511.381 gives 0.004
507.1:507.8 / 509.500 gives 0.080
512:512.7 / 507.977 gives -0.070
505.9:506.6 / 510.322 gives 0.036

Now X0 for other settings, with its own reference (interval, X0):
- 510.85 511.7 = 510.910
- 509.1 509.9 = 509.852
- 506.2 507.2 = 506.692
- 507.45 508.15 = 508.094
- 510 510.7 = 510.675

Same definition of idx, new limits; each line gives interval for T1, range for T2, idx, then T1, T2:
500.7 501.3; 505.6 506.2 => -34.1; -2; 32.3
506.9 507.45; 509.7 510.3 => -28.7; 0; 28.7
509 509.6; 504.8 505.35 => -32.2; -1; 31.3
